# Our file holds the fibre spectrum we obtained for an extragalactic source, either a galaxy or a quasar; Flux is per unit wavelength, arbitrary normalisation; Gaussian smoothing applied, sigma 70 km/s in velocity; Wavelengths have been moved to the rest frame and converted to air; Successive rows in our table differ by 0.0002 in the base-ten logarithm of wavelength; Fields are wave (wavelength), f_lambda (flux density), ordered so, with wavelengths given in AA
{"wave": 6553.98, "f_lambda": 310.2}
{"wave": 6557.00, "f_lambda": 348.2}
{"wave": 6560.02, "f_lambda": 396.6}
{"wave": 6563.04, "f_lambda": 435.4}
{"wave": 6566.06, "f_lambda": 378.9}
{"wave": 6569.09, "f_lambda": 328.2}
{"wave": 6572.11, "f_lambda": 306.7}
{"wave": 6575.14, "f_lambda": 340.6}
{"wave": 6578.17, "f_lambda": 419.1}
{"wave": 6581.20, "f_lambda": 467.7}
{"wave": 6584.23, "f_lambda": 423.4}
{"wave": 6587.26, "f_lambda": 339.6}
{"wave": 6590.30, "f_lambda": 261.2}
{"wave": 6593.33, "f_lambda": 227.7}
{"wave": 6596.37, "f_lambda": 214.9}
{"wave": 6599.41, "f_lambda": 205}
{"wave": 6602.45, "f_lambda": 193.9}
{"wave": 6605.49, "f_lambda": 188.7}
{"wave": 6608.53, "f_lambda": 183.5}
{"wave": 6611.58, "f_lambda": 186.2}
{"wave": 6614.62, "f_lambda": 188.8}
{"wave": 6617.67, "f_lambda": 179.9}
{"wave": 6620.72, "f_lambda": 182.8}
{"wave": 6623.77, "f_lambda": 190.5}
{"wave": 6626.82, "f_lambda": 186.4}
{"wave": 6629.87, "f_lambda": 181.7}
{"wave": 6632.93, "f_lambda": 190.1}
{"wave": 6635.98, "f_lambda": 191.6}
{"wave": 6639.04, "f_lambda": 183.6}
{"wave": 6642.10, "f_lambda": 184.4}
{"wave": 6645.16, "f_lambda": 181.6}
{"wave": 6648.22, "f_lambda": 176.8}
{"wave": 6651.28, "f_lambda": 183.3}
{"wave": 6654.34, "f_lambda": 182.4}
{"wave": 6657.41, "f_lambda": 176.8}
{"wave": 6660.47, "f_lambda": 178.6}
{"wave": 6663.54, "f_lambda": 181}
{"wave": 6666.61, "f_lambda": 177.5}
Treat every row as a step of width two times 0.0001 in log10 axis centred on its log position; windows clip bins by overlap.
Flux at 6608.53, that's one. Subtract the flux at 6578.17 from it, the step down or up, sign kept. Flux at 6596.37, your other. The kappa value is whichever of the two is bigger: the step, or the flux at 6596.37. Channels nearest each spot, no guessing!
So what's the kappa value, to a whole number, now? 215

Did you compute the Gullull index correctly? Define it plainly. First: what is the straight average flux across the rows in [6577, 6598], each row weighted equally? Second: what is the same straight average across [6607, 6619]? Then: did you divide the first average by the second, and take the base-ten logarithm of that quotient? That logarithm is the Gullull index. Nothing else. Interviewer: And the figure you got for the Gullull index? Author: 0.26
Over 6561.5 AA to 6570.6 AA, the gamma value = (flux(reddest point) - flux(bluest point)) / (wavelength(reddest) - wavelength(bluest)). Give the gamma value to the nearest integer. -18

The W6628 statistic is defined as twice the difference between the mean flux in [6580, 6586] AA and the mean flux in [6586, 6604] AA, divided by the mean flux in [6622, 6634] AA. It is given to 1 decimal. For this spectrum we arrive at 2.2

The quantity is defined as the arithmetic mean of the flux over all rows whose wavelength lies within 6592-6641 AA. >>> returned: 192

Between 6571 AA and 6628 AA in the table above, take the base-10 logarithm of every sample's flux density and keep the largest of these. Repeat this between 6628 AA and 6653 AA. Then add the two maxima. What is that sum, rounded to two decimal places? 4.95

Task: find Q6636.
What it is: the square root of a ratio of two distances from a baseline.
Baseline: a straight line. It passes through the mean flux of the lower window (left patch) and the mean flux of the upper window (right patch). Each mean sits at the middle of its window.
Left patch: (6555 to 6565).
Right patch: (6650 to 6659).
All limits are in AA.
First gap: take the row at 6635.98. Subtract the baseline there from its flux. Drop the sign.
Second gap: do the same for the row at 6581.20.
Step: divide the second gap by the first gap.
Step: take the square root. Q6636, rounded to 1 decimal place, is 2.0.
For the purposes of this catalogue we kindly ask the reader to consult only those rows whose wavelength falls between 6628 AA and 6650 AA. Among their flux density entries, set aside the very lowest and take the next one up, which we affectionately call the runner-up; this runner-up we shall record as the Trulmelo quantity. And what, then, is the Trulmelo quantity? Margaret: 181.6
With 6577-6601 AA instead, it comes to 214.9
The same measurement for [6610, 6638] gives 181.7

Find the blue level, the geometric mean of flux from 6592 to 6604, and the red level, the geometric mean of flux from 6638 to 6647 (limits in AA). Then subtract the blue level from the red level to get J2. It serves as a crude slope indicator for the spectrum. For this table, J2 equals -27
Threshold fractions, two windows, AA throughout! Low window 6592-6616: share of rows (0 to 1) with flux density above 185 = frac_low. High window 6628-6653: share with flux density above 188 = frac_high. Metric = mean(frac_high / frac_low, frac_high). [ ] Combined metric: 0.27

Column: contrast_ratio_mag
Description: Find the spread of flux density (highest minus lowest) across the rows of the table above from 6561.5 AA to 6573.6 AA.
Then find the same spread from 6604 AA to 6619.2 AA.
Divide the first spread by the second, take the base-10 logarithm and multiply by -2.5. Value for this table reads -2.9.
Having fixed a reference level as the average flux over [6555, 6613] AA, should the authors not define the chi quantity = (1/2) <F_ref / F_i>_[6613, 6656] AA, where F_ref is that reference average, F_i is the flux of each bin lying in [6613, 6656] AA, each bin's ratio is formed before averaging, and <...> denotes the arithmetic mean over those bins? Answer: 0.83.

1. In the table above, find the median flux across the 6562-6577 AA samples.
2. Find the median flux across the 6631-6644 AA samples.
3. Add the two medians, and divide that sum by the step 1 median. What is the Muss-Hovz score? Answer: 1.55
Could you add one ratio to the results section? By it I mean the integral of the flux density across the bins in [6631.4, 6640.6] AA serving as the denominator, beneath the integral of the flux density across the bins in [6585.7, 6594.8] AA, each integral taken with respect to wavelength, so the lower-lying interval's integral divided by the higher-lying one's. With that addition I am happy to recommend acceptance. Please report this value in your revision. 1.46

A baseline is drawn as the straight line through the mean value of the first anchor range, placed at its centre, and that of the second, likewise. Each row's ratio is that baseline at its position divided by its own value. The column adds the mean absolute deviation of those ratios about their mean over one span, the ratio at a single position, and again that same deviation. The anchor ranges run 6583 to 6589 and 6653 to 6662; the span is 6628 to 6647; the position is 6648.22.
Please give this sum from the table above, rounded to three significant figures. 1.28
